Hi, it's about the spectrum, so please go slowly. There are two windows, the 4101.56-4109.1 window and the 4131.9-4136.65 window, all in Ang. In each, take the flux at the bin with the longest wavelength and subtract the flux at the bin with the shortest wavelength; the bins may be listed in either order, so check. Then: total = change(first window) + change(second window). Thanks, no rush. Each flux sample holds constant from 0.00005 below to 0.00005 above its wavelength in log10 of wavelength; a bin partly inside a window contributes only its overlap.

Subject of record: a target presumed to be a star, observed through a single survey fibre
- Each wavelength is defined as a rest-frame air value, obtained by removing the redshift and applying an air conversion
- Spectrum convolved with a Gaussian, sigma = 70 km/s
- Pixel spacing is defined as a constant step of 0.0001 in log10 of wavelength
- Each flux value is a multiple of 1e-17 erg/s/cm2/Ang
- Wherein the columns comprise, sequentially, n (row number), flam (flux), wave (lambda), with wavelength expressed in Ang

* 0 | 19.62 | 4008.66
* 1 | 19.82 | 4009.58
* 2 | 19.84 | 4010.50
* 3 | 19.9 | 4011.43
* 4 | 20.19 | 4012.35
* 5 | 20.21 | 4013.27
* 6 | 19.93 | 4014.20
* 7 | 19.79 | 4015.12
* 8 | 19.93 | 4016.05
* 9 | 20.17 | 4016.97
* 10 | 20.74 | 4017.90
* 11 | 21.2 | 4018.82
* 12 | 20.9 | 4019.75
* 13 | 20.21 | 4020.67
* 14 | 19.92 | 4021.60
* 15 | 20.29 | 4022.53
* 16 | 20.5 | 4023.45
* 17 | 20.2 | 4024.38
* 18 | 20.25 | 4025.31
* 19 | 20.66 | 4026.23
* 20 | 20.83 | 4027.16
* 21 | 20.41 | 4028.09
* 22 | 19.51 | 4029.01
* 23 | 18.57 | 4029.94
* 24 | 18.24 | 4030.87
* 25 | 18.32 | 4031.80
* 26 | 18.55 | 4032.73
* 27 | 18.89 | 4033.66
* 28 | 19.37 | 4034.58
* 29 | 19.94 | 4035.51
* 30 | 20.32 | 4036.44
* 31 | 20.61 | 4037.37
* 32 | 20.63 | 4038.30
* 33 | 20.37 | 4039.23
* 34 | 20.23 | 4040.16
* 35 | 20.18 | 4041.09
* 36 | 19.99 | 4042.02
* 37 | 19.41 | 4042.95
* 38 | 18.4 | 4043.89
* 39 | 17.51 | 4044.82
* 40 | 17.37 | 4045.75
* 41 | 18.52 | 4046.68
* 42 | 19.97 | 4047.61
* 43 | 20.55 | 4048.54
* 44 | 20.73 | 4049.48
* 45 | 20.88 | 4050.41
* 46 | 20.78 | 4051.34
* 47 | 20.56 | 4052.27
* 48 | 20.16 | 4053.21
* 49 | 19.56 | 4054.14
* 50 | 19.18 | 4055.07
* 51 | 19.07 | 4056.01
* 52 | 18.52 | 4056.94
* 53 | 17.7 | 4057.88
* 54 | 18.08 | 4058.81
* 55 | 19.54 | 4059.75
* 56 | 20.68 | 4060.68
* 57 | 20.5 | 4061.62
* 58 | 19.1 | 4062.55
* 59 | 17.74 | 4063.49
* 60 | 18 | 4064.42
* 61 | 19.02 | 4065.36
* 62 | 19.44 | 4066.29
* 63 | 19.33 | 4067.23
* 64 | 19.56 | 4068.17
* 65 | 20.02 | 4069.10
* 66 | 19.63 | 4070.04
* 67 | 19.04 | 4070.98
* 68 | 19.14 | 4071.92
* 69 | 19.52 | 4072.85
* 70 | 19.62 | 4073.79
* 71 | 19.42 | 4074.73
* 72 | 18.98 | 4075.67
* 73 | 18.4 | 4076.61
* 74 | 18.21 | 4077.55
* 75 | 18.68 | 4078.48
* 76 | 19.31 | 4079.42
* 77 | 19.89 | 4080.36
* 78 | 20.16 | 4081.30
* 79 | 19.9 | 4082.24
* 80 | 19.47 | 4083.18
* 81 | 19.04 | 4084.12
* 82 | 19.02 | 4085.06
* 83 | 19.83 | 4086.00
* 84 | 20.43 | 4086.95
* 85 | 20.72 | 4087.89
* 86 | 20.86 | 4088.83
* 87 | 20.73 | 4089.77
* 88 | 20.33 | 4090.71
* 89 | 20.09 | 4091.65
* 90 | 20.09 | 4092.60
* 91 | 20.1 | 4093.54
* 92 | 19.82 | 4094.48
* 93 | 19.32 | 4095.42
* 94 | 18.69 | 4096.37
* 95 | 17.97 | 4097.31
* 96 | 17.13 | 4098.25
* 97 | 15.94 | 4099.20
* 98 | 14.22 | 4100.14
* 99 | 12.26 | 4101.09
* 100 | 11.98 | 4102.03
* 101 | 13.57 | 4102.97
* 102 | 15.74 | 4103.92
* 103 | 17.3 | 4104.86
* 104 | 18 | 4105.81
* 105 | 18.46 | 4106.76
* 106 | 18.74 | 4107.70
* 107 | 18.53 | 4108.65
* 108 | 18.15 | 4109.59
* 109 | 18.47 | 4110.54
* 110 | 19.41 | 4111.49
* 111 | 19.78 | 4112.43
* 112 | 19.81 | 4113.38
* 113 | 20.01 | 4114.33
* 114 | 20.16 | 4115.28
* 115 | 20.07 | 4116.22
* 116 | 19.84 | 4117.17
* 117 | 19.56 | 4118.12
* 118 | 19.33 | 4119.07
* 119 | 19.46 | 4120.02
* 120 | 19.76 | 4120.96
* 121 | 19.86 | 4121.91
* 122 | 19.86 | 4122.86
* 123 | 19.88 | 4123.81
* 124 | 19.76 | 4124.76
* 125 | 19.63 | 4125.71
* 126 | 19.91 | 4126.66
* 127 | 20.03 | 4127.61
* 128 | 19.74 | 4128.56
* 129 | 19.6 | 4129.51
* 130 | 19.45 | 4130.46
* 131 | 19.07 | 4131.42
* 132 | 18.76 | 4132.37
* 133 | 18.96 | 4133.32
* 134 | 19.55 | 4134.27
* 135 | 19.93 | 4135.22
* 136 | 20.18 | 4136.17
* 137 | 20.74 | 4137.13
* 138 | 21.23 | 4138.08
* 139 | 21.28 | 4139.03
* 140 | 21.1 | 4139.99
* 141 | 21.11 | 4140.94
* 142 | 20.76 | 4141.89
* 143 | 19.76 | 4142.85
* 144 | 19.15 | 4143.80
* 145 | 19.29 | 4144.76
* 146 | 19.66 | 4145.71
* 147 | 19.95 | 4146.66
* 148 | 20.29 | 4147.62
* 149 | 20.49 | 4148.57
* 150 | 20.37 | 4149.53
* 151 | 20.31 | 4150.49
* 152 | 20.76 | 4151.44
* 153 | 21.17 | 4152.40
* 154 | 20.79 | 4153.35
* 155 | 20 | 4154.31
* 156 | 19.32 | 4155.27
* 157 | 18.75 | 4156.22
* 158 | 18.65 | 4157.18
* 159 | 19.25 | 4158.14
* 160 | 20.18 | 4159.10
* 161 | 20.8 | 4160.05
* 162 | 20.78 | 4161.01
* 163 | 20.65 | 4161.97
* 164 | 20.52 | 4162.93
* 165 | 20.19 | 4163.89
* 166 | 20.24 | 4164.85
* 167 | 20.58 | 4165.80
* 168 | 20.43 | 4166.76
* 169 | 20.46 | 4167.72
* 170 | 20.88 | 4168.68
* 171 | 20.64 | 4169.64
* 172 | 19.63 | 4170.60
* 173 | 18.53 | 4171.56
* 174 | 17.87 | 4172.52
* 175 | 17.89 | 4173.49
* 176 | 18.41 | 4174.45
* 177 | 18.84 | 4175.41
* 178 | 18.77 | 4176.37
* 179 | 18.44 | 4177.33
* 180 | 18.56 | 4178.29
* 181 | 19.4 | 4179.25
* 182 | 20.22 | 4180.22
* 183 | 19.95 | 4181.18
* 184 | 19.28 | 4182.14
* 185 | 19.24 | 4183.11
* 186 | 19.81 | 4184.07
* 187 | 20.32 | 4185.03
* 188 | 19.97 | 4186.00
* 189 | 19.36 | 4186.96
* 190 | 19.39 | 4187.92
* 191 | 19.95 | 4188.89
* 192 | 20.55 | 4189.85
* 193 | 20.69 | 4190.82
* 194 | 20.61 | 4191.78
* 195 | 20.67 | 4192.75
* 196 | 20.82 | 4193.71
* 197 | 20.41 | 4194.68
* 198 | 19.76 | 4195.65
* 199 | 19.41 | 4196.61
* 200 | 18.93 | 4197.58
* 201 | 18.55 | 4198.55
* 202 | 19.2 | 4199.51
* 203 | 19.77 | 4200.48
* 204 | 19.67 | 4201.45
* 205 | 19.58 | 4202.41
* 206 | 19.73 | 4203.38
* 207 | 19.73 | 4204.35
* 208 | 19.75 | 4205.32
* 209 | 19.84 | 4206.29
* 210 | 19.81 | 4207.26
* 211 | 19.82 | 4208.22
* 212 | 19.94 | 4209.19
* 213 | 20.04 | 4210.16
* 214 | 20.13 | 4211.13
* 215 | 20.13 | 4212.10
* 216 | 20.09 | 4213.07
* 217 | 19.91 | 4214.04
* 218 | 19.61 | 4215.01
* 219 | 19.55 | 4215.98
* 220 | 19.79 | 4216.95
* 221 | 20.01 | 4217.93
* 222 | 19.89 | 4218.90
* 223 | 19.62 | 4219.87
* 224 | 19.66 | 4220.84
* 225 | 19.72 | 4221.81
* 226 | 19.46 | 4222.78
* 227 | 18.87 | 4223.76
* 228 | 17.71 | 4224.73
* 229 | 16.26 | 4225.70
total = 8.0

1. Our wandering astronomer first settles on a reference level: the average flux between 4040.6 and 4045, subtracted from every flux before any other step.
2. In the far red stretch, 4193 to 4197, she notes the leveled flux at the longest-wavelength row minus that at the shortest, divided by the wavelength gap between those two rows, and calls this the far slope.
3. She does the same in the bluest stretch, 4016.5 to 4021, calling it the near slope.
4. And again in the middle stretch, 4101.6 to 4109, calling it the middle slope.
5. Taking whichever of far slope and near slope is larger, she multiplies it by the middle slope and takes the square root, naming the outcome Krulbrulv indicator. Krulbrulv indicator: 0.10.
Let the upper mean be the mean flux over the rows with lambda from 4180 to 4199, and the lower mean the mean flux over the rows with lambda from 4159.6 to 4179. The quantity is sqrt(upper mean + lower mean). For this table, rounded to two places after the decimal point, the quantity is 6.29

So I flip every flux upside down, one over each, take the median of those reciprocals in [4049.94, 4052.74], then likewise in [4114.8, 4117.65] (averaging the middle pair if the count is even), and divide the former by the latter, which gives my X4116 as 0.97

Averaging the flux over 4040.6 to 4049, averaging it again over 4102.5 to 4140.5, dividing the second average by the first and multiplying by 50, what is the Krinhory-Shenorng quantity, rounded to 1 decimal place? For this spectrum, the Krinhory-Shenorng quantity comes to 50.6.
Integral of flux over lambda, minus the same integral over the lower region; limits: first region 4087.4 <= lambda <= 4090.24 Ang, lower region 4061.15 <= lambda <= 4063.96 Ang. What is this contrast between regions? 5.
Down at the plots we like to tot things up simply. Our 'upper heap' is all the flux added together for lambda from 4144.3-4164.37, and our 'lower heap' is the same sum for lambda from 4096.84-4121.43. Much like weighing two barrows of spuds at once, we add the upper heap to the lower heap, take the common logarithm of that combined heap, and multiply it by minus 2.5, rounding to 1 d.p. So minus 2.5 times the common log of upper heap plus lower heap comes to -7.4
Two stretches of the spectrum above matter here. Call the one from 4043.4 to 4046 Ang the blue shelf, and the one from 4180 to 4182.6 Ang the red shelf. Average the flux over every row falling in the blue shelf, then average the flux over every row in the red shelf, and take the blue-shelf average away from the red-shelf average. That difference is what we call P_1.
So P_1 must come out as 2.1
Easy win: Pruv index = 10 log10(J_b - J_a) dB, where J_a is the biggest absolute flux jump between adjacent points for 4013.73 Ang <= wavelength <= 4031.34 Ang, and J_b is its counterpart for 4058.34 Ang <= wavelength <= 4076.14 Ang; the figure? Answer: -2.8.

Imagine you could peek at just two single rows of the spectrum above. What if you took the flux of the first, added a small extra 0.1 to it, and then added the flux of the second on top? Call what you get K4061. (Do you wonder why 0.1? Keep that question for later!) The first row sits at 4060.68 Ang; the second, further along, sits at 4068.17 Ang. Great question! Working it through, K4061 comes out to 40.3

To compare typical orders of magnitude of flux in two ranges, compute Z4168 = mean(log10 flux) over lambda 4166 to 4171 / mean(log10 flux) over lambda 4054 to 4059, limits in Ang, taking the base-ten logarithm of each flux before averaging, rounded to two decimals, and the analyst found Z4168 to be 1.03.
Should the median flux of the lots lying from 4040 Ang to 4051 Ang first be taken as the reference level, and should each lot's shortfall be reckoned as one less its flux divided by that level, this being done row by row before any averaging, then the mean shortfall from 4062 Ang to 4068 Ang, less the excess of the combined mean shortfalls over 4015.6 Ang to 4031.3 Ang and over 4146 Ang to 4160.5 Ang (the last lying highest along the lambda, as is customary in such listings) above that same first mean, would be 0.13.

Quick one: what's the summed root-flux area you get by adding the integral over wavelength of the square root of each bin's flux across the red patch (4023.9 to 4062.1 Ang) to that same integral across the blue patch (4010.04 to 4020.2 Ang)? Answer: 215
